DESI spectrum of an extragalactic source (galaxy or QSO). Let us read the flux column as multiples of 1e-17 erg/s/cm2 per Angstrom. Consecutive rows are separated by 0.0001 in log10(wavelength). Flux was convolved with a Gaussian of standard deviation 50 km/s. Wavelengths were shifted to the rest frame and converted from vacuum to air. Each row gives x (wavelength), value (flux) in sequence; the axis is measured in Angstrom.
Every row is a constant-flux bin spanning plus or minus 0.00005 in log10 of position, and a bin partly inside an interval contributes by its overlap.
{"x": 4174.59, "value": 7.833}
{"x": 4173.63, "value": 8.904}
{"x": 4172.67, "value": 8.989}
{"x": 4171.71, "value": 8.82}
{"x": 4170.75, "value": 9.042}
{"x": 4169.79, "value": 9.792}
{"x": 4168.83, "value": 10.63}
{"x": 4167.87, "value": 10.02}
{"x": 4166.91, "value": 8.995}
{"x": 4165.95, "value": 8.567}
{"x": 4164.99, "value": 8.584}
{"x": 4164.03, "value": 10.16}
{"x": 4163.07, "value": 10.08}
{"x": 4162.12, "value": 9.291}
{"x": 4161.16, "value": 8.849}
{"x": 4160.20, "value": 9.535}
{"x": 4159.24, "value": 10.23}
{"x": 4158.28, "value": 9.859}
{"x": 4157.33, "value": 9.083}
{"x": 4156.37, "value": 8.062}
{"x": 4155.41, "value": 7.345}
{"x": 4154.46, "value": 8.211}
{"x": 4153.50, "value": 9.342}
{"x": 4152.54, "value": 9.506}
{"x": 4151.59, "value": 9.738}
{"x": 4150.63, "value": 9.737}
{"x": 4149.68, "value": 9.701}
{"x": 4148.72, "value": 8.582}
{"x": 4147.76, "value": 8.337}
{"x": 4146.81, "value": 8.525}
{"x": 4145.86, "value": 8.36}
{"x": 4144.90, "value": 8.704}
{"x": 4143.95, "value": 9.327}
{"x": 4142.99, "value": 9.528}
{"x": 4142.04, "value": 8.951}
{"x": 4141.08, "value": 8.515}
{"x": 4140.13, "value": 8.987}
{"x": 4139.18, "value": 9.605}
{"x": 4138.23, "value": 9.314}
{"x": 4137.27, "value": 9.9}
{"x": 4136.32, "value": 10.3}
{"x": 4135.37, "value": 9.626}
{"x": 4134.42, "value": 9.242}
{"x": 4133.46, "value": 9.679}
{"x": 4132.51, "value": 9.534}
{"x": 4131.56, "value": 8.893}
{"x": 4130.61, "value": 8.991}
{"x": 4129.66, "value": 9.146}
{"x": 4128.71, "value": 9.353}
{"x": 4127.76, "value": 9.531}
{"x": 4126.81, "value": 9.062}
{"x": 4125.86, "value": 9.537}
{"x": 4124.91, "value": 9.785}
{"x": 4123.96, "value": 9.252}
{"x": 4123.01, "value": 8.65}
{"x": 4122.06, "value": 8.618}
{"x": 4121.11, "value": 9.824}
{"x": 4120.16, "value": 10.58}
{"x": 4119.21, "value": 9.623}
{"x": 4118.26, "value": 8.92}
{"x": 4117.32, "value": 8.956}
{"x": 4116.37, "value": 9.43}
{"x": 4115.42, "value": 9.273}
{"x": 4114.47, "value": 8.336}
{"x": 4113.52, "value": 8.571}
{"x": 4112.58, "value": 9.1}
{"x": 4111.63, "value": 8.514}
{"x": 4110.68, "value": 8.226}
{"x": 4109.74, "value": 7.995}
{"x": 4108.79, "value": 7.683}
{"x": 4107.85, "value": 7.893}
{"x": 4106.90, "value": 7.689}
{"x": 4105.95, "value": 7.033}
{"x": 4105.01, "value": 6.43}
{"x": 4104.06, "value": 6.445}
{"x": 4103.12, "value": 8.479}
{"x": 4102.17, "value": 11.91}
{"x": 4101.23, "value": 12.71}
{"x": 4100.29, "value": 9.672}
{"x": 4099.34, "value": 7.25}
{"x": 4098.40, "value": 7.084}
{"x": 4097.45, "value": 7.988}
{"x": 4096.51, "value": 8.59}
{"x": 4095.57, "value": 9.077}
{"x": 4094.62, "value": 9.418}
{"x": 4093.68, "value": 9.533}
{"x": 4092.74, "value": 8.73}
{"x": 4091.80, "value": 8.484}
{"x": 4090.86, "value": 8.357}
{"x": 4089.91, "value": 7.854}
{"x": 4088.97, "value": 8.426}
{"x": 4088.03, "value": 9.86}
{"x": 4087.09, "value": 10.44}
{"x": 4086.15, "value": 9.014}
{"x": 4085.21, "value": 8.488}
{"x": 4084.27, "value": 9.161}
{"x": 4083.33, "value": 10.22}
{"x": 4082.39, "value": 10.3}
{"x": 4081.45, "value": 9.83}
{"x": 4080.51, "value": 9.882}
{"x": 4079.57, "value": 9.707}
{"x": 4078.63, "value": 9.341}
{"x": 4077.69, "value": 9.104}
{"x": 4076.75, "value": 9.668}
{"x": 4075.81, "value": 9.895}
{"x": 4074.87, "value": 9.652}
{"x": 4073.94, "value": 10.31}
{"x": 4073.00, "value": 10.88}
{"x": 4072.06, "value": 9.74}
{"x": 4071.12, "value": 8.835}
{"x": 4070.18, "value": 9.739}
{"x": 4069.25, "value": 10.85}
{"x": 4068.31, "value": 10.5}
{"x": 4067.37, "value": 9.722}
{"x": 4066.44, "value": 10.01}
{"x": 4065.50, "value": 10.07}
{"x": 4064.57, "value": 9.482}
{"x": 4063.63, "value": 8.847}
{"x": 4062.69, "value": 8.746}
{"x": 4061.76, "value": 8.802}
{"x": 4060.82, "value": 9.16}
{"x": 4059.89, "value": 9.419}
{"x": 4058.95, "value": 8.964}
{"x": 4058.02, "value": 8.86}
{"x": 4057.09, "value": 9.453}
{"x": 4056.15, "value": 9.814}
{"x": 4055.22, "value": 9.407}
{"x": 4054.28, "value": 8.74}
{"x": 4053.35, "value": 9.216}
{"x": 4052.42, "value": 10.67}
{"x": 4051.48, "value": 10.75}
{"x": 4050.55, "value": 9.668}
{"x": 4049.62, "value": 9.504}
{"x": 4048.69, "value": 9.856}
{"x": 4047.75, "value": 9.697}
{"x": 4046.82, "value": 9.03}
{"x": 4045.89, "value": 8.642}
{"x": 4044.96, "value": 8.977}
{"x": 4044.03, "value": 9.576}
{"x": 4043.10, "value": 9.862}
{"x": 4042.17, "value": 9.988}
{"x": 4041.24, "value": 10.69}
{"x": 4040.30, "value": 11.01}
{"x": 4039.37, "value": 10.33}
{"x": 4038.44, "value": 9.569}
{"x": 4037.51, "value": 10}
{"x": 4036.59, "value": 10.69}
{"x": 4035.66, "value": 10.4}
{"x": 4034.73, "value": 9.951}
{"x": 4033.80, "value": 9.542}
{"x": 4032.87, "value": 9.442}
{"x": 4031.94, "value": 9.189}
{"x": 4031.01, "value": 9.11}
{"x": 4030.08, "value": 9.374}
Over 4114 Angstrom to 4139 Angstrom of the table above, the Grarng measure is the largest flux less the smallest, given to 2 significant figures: 2.2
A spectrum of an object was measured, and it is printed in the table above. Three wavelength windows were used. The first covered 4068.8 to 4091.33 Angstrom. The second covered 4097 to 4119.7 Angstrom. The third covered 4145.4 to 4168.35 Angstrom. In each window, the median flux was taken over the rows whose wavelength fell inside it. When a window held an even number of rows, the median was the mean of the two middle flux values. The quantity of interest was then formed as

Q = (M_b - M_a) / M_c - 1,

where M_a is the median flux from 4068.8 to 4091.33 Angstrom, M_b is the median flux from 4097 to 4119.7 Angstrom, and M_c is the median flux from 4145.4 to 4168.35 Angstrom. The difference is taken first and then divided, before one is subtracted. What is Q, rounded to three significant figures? -1.14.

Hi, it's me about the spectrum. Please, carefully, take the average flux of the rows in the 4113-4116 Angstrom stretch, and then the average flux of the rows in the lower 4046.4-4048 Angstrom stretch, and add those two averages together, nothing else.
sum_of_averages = 18.1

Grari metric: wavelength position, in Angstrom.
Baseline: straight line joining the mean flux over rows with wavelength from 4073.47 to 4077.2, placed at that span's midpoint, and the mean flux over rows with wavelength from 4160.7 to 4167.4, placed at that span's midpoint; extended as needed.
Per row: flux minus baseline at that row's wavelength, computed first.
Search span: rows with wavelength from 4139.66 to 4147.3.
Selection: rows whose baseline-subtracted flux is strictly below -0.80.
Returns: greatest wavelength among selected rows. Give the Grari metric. 4146.81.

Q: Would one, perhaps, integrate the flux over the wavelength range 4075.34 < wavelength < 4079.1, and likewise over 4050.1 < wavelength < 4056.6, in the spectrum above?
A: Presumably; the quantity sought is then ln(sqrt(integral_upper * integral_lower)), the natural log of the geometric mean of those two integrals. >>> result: 3.9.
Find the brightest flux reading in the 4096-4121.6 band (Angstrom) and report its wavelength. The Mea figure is 4101.23 Angstrom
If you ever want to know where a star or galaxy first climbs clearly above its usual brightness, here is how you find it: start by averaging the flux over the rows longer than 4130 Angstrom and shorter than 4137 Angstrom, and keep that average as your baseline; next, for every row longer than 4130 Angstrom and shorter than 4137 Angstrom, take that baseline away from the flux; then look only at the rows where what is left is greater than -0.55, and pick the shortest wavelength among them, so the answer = 4130.61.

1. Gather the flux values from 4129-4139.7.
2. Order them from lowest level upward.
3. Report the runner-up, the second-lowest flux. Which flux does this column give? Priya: 8.991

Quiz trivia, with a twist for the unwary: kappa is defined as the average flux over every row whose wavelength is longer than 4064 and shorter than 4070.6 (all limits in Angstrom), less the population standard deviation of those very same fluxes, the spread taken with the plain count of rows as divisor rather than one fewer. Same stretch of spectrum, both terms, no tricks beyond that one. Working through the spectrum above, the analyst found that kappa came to 9.6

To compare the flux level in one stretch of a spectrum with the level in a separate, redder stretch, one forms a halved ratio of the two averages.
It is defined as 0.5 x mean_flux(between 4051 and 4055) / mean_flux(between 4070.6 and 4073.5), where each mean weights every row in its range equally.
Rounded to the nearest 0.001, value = 0.501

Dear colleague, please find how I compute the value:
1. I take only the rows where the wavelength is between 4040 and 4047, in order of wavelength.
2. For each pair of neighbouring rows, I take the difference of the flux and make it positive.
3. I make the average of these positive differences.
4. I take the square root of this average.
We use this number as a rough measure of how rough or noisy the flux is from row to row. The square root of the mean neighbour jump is 0.63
